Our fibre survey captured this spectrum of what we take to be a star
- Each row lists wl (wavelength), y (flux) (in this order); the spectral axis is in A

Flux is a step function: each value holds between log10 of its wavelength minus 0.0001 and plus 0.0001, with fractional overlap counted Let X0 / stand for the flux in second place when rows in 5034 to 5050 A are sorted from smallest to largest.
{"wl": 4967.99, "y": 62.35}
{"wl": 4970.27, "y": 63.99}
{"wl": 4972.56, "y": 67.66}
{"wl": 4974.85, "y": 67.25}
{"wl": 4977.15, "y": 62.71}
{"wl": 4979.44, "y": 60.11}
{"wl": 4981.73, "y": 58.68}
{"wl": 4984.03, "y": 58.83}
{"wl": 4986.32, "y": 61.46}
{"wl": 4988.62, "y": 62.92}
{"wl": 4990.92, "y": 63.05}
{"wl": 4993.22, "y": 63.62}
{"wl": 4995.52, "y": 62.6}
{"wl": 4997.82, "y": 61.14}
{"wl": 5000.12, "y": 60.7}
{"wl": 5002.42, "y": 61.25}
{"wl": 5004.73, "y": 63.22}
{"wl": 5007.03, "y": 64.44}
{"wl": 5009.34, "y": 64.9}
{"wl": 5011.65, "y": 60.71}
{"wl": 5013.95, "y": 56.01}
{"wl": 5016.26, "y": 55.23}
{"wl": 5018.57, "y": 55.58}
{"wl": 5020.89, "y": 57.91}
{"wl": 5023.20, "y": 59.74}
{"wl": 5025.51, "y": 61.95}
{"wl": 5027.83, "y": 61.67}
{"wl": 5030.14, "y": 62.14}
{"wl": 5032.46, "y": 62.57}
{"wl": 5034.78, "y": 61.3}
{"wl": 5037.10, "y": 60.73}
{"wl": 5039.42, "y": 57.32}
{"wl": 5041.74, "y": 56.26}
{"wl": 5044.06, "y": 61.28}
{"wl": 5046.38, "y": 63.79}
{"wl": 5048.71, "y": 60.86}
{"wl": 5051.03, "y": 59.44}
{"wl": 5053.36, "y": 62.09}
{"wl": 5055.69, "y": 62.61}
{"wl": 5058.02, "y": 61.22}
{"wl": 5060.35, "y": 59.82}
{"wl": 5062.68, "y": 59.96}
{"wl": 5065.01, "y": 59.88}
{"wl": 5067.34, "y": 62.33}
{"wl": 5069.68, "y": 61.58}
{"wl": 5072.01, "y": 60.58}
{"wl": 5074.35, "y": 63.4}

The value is 57.32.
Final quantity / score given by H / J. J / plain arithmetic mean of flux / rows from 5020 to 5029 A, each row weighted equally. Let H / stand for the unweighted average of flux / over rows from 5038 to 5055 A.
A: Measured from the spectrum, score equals 1.00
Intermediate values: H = 60.1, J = 60.3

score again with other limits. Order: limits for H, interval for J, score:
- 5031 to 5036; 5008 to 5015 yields 1.02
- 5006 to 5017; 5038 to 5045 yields 1.03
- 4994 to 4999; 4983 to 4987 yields 1.03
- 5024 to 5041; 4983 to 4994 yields 0.99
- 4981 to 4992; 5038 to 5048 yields 1.02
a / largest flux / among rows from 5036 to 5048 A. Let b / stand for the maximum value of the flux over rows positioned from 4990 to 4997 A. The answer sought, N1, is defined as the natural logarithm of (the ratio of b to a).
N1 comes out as -0.003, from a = 63.79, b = 63.62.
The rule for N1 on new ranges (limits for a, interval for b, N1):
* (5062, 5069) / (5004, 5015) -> 0.040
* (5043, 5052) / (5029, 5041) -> -0.019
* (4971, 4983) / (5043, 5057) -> -0.059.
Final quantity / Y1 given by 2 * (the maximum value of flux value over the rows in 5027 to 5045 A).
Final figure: 125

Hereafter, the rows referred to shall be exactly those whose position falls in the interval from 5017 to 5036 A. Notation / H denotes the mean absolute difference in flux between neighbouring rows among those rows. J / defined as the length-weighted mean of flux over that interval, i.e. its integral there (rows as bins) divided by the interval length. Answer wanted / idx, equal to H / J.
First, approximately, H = 1.3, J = 60.2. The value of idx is 0.021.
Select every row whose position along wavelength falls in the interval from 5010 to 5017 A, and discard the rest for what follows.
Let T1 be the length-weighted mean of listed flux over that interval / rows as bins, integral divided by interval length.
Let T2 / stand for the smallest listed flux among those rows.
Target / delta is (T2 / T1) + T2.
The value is 56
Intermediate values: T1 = 58.0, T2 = 55.23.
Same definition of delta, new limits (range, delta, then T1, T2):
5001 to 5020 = 56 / 60.1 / 55.23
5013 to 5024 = 56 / 56.8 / 55.23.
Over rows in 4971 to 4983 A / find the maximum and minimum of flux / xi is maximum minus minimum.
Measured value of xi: 9.0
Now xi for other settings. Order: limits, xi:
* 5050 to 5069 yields 3.2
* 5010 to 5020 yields 5.5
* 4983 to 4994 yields 4.8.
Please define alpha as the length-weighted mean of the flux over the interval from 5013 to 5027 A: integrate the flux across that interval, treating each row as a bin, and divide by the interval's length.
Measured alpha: 57.8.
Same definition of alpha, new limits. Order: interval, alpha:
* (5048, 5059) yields 61.3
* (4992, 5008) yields 62.4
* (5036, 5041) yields 58.8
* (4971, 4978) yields 65.8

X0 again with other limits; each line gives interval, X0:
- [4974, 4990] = 58.83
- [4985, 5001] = 61.14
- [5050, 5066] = 59.82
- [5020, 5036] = 59.74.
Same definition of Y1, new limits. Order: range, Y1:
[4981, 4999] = 127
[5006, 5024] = 130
